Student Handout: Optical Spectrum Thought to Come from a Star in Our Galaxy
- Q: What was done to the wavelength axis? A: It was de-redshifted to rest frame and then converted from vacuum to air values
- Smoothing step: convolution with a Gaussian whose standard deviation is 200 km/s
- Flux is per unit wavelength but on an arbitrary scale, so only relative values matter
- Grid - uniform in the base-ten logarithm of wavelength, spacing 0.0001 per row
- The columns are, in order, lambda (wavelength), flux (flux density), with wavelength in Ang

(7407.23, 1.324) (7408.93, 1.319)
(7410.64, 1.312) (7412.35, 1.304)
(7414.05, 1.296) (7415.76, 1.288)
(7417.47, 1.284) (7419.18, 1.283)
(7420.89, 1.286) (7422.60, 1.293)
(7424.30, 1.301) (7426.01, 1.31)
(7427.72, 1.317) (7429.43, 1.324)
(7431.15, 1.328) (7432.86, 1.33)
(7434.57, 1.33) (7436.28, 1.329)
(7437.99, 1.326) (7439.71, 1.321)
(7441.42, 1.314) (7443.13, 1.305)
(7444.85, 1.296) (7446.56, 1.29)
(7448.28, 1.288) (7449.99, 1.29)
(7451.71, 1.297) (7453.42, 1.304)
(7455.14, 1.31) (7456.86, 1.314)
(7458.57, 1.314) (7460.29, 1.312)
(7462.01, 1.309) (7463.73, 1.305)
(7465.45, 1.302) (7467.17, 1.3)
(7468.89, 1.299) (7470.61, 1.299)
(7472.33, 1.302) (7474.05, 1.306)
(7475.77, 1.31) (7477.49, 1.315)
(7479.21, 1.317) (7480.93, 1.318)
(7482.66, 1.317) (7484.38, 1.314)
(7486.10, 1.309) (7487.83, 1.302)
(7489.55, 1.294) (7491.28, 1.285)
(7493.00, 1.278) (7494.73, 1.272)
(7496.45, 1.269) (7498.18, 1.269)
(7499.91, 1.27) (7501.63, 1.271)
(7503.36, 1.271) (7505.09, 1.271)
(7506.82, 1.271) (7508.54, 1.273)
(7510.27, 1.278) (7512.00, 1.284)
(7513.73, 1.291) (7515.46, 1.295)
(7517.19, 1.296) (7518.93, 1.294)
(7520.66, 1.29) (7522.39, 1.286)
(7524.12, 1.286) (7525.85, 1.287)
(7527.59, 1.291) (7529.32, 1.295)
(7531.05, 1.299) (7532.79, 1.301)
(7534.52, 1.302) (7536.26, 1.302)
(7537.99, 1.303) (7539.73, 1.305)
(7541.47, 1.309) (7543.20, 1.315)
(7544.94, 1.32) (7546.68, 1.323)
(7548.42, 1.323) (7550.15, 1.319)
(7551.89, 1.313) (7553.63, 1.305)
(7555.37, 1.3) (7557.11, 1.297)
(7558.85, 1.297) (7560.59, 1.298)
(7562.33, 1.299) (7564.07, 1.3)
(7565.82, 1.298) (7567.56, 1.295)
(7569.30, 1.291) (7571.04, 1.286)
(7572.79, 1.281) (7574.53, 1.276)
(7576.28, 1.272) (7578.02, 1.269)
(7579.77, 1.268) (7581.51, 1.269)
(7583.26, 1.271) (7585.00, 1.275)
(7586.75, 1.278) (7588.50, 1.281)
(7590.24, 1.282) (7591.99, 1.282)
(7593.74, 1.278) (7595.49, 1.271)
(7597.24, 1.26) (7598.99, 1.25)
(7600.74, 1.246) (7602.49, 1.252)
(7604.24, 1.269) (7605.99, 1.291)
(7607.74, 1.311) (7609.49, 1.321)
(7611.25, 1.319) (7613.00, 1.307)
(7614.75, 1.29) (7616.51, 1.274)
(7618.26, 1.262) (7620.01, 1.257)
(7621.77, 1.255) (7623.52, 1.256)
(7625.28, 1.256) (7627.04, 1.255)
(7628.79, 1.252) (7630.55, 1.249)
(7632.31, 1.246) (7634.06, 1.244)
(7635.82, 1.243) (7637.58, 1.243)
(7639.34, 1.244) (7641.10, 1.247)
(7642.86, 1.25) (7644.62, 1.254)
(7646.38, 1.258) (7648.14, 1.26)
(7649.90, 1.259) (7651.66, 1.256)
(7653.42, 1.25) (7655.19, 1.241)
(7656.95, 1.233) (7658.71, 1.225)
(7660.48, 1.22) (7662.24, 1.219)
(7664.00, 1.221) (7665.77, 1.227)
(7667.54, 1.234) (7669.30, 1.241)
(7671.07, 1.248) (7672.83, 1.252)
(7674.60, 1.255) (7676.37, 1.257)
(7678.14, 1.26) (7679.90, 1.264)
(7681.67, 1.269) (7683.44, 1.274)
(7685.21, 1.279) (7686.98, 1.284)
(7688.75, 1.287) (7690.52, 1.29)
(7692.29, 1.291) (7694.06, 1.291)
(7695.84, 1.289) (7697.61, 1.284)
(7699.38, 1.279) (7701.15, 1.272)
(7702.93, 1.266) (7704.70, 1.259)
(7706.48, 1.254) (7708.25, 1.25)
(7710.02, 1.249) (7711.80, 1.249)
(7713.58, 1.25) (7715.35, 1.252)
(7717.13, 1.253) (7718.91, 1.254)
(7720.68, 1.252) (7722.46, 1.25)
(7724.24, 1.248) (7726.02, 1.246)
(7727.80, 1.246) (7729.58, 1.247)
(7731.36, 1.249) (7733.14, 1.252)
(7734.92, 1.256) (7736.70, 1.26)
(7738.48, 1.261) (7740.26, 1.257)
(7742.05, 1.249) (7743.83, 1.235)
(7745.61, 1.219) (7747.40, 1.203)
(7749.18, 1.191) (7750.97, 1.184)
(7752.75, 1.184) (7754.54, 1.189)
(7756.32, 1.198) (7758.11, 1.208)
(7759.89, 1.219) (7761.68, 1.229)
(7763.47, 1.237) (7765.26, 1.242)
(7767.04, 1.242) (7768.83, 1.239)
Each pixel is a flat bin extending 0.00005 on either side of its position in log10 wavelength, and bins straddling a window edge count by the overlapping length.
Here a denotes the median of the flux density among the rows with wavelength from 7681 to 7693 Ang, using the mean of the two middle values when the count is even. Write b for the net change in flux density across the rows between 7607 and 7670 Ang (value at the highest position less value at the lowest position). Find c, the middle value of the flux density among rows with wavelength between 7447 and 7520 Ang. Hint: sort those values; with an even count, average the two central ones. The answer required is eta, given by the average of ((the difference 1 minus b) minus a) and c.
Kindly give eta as 0.542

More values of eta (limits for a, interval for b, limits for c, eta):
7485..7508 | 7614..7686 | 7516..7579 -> 0.519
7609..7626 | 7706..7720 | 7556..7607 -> 0.505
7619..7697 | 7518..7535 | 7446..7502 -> 0.520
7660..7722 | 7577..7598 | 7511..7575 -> 0.526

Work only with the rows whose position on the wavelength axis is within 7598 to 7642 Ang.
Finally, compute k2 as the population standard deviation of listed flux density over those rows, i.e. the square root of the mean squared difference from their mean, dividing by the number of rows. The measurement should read 0.025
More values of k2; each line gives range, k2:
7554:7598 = 0.012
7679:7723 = 0.016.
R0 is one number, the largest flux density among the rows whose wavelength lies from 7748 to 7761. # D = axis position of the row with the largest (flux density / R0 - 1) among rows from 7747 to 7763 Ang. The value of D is 7761.68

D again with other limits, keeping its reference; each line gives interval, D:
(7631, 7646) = 7644.62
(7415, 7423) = 7422.60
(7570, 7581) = 7571.04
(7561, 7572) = 7564.07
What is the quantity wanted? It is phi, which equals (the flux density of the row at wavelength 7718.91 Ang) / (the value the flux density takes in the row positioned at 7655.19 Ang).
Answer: 1.01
